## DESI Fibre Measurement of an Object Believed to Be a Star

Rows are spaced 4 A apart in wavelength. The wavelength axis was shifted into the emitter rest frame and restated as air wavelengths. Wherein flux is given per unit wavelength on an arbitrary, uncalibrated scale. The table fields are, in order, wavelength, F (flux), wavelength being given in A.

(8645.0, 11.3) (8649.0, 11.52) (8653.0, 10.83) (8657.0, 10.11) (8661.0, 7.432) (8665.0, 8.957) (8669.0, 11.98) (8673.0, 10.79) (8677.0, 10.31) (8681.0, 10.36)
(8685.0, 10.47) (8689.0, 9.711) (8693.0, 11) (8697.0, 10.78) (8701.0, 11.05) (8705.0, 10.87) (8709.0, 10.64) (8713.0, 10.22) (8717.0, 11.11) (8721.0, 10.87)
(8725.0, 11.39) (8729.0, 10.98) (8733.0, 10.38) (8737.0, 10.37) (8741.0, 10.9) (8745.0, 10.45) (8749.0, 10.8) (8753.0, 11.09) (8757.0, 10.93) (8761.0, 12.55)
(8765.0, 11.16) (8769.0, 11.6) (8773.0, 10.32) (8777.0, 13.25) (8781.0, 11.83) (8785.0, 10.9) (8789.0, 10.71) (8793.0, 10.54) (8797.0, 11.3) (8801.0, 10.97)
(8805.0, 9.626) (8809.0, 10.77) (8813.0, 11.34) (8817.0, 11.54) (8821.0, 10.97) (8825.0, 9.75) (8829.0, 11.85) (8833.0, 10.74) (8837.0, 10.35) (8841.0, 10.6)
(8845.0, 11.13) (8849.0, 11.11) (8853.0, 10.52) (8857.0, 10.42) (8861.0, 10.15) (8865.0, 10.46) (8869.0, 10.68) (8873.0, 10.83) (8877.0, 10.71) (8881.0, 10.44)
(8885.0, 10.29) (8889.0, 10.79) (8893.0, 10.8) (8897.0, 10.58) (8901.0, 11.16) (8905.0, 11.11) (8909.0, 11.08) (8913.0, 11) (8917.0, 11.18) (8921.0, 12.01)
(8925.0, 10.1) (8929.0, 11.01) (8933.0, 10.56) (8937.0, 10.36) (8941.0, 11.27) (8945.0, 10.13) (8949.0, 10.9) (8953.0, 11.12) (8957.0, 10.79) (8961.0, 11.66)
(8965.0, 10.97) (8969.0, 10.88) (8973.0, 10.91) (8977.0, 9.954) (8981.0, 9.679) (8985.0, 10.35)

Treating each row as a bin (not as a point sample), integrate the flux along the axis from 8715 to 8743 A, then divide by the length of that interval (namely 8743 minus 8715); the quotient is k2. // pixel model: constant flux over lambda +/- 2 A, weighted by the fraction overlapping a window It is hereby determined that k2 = 10.86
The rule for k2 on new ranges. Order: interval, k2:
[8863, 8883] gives 10.62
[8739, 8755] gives 10.81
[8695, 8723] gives 10.79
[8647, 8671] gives 10.14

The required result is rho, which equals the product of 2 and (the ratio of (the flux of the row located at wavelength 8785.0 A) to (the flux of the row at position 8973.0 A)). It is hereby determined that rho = 2.00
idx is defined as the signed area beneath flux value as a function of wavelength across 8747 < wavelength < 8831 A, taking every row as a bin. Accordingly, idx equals 935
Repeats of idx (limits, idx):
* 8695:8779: 927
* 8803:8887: 897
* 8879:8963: 913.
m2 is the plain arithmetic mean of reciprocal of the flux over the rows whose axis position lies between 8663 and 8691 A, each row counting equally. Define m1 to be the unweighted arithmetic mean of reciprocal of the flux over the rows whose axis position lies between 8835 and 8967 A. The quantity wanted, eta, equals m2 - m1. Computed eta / 0.0043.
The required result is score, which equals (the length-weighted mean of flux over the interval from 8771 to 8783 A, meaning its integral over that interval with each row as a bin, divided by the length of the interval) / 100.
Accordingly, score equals 0.118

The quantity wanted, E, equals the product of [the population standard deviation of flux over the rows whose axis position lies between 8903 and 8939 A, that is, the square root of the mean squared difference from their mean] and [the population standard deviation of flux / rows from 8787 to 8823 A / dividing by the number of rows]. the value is 0.28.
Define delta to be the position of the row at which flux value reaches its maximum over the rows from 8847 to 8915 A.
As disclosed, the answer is 8901.0 A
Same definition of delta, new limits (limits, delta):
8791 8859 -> 8829.0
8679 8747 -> 8725.0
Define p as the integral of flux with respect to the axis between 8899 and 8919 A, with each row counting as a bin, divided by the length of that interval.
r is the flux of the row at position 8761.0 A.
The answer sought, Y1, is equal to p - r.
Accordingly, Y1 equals -1.4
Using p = 11.1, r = 12.55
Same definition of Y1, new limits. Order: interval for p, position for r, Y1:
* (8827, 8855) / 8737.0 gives 0.5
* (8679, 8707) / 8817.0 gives -0.9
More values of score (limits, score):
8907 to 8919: 0.111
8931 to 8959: 0.107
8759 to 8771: 0.118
